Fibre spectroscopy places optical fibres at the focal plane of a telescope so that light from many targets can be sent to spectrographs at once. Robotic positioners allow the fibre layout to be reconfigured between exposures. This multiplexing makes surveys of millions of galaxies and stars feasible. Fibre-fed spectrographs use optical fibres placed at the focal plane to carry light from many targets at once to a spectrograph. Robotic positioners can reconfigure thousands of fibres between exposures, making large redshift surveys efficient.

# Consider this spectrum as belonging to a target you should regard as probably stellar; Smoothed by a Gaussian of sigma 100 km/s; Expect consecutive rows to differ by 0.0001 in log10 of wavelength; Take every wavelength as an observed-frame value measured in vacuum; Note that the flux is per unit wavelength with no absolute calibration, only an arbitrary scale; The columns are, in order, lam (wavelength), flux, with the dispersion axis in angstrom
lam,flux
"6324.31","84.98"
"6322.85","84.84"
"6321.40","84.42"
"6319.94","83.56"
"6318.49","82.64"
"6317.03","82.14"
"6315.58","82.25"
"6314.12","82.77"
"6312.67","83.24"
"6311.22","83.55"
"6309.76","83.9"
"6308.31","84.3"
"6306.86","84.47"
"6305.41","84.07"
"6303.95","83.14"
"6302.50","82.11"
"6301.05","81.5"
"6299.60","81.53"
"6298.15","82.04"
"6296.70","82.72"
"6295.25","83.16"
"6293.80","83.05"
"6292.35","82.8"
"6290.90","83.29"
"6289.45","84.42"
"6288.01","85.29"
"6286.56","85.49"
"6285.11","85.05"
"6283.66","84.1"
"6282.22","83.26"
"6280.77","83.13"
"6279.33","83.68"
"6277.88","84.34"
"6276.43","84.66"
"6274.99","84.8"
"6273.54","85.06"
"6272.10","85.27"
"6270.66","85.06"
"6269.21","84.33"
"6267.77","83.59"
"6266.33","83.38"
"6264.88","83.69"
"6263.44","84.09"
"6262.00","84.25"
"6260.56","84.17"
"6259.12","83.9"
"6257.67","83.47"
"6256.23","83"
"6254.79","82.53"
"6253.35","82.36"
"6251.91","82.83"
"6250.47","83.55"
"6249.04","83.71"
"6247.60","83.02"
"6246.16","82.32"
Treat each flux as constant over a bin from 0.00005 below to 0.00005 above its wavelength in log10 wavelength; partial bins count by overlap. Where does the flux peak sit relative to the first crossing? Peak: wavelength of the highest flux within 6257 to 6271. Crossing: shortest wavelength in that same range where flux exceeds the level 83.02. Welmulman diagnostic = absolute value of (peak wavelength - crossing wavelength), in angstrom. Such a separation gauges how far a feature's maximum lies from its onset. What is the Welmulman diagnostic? 13.0 angstrom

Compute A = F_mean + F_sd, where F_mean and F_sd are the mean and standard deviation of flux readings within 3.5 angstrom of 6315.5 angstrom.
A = 83.0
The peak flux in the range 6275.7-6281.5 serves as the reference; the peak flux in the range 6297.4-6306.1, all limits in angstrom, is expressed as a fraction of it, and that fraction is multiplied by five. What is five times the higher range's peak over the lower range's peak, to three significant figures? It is 4.97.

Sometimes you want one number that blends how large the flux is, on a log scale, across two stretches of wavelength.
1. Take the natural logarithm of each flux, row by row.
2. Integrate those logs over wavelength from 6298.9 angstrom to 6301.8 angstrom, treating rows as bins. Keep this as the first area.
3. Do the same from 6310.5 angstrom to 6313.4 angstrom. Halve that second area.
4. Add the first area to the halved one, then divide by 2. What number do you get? 9.60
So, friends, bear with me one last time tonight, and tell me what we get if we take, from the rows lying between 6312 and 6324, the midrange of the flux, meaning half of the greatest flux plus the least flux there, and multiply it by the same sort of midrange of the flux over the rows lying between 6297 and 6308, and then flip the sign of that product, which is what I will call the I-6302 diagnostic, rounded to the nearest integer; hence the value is -6928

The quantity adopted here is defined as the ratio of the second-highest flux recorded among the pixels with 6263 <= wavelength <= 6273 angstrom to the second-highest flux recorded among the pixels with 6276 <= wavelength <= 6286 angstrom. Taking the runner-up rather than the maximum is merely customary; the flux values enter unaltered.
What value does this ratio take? 1.00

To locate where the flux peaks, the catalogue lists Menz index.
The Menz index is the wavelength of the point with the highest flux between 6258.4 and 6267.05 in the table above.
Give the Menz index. 6262.00 angstrom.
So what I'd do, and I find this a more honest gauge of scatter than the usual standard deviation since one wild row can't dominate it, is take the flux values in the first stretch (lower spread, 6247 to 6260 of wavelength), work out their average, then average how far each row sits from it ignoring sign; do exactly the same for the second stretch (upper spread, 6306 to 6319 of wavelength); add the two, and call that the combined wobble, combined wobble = 1.16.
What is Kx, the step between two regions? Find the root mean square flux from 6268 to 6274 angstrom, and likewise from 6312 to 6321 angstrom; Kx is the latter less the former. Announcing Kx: -2.2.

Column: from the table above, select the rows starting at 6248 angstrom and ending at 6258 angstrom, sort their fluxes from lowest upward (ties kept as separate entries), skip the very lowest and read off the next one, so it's 82.53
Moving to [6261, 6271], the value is 83.59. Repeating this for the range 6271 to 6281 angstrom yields 83.68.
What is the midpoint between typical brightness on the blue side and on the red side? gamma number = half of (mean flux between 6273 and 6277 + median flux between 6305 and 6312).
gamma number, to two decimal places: 84.45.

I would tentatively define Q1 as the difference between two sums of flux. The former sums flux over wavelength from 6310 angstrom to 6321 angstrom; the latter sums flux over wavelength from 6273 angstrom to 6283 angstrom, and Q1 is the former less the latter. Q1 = -9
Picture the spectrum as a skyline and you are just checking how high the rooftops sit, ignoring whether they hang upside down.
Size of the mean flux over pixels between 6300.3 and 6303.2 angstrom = 81.8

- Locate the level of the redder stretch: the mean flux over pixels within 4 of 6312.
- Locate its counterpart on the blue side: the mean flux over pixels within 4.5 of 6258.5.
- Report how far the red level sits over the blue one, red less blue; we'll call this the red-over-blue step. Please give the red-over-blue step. -0.2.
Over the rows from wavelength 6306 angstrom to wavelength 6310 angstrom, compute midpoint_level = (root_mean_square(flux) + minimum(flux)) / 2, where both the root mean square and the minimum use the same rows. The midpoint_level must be 84.1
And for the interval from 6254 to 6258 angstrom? 82.8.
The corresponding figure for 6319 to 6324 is 83.9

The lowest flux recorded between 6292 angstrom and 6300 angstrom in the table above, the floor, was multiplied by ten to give 815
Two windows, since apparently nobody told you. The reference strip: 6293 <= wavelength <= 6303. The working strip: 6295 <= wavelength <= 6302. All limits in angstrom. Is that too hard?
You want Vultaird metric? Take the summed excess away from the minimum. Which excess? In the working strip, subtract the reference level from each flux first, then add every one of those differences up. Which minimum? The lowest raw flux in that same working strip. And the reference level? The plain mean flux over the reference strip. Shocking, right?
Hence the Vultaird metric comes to 82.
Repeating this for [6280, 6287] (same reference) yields 74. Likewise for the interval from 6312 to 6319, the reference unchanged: 81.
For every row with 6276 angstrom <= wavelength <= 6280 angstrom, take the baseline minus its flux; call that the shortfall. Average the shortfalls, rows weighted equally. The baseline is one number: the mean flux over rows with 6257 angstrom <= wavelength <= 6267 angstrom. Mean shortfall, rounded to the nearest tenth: -0.4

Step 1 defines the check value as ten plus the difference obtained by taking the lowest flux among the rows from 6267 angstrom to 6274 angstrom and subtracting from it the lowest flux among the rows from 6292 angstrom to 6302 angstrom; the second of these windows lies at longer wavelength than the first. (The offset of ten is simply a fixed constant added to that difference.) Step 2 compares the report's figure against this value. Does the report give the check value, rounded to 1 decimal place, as 12.1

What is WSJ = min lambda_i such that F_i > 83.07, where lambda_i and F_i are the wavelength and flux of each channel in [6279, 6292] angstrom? 6279.33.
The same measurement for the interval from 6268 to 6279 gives 6269.21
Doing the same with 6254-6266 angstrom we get 6257.67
